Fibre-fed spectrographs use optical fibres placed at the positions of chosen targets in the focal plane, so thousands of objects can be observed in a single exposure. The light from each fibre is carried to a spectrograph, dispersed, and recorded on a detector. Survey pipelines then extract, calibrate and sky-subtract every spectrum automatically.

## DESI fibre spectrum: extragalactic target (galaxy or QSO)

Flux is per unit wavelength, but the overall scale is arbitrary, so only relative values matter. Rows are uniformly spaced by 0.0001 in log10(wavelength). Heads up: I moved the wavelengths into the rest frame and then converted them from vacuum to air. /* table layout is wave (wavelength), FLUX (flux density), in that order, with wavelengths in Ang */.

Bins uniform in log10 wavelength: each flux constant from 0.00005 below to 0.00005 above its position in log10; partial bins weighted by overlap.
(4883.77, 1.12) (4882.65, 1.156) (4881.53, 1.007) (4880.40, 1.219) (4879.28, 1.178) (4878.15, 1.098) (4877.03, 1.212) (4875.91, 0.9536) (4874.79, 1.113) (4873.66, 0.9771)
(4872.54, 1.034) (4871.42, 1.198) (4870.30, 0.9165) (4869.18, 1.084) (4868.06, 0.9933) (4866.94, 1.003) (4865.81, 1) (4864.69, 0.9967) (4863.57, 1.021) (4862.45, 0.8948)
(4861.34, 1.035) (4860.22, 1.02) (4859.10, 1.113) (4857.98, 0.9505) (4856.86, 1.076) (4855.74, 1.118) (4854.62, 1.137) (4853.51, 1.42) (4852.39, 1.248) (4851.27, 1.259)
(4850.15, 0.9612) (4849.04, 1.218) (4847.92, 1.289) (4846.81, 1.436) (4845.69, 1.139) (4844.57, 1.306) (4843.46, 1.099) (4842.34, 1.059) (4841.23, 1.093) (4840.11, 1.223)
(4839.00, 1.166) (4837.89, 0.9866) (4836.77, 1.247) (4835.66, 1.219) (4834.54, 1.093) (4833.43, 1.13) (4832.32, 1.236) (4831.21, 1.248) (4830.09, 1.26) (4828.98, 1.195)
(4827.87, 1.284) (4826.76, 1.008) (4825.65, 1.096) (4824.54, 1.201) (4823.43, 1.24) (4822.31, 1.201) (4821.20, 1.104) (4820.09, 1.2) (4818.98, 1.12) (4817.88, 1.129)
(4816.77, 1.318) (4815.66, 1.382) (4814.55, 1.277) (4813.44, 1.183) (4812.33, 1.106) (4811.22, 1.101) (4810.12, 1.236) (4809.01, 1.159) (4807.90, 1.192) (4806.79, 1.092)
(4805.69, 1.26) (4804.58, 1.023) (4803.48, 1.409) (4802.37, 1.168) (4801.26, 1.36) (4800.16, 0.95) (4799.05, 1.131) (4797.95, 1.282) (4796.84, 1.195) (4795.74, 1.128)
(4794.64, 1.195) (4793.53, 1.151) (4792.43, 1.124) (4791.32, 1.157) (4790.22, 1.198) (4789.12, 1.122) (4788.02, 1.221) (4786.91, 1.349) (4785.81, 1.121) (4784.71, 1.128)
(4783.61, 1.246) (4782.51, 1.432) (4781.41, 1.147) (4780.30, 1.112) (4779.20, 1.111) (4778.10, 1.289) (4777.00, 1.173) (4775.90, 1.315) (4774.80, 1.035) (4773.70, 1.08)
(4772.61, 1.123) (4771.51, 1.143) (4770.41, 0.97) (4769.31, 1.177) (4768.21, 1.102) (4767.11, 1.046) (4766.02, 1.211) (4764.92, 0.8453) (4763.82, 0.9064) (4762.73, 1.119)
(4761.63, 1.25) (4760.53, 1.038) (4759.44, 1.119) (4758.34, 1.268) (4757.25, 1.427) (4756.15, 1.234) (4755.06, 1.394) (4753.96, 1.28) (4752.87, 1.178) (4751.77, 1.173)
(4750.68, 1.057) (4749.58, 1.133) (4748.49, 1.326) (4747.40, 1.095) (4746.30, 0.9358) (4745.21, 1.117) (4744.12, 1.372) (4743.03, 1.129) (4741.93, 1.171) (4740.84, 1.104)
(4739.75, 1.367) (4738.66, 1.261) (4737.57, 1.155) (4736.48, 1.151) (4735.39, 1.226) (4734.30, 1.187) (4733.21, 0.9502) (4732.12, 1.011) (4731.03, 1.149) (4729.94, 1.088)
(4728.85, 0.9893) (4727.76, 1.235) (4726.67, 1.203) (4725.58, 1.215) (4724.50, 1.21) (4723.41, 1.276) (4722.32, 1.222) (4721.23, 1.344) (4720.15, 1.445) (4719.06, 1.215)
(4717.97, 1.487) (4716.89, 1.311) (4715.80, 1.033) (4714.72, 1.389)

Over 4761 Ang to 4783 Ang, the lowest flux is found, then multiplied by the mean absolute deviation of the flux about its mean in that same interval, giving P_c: 0.082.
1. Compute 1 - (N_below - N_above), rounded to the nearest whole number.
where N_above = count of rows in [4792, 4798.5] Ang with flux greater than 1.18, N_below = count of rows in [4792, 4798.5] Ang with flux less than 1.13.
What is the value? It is 2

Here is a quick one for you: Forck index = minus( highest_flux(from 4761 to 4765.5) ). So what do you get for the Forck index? -1.25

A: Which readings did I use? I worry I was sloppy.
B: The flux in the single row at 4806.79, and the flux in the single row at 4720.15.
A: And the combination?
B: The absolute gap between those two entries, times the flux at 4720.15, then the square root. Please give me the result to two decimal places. 0.71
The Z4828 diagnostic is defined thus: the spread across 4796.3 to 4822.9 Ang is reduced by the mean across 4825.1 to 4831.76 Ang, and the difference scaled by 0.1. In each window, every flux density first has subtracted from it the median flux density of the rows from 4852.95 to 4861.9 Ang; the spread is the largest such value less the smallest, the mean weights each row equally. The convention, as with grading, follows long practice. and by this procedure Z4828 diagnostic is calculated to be 0.037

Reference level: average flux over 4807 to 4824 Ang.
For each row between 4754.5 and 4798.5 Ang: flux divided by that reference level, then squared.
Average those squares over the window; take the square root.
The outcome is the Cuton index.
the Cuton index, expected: 0.98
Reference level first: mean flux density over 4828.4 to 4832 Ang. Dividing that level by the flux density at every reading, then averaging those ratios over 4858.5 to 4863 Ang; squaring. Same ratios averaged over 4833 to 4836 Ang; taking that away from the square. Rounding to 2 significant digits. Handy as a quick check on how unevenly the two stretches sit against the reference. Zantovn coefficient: 0.42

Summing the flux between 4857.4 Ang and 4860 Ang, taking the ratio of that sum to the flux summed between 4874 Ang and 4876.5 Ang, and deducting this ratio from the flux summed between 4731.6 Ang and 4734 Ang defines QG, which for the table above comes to 0.96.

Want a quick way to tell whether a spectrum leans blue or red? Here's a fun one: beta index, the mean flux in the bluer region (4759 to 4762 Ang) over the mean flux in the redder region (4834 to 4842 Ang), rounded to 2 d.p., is 0.99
